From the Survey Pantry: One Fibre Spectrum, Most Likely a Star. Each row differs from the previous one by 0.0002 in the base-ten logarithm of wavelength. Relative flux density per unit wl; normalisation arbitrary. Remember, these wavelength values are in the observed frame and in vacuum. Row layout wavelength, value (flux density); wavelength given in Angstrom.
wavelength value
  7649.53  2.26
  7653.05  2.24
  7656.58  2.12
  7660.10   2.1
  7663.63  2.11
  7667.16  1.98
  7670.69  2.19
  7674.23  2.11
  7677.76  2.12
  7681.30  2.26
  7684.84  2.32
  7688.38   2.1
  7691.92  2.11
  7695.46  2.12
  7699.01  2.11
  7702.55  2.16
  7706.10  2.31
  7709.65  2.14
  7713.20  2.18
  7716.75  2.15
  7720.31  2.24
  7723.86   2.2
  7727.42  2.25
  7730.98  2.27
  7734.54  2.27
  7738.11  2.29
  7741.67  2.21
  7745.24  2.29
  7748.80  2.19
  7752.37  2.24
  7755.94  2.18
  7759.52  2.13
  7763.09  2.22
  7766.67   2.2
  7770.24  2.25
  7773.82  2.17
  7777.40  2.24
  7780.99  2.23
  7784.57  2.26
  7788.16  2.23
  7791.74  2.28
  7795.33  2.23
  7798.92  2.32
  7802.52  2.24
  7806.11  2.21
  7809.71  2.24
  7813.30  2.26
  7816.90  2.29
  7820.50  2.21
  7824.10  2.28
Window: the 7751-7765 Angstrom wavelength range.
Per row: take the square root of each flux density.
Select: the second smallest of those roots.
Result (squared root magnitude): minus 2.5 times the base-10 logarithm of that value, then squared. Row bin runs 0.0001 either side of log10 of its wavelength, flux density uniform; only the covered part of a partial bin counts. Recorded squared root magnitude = 0.179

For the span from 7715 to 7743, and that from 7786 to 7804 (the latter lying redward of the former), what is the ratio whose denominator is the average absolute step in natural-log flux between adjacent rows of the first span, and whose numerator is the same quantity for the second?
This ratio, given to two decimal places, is 1.55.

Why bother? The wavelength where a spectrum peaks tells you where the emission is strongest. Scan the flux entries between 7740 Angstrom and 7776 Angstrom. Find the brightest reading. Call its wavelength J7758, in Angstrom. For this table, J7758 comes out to 7745.24 Angstrom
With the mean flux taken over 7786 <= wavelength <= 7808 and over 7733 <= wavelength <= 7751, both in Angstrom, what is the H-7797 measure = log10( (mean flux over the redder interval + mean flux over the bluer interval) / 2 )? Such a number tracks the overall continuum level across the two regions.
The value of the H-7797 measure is 0.352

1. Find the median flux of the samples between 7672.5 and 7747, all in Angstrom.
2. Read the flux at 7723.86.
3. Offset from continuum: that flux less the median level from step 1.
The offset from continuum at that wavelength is 0.00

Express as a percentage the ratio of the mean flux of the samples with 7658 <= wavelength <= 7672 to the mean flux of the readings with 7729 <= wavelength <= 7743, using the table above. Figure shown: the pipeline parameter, 93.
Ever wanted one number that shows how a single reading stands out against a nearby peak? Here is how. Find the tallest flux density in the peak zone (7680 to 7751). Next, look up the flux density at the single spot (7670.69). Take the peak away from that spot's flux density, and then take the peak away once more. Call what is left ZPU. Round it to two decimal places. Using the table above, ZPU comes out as -2.45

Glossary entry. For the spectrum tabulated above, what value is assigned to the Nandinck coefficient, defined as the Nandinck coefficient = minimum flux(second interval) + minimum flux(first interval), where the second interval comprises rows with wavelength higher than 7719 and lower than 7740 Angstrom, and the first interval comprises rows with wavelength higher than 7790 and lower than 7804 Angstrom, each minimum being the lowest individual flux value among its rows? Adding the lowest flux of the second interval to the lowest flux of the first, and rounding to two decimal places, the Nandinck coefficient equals 4.43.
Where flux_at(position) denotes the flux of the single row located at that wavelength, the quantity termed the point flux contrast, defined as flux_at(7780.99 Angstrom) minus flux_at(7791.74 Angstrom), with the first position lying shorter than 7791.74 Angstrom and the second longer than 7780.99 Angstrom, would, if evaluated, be -0.05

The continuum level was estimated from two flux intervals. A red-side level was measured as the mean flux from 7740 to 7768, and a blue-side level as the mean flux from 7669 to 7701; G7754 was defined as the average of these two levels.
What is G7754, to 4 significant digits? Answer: 2.184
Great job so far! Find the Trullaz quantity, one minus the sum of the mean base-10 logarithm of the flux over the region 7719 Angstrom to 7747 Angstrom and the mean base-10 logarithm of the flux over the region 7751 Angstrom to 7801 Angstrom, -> 0.300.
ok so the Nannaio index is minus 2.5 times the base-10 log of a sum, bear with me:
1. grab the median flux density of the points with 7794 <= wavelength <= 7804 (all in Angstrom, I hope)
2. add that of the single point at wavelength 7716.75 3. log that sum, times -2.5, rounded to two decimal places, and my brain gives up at -1.61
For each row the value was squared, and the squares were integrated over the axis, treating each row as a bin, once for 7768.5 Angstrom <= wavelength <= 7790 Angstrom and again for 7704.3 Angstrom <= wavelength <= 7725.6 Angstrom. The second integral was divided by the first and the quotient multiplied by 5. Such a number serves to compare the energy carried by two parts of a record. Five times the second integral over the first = 4.84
